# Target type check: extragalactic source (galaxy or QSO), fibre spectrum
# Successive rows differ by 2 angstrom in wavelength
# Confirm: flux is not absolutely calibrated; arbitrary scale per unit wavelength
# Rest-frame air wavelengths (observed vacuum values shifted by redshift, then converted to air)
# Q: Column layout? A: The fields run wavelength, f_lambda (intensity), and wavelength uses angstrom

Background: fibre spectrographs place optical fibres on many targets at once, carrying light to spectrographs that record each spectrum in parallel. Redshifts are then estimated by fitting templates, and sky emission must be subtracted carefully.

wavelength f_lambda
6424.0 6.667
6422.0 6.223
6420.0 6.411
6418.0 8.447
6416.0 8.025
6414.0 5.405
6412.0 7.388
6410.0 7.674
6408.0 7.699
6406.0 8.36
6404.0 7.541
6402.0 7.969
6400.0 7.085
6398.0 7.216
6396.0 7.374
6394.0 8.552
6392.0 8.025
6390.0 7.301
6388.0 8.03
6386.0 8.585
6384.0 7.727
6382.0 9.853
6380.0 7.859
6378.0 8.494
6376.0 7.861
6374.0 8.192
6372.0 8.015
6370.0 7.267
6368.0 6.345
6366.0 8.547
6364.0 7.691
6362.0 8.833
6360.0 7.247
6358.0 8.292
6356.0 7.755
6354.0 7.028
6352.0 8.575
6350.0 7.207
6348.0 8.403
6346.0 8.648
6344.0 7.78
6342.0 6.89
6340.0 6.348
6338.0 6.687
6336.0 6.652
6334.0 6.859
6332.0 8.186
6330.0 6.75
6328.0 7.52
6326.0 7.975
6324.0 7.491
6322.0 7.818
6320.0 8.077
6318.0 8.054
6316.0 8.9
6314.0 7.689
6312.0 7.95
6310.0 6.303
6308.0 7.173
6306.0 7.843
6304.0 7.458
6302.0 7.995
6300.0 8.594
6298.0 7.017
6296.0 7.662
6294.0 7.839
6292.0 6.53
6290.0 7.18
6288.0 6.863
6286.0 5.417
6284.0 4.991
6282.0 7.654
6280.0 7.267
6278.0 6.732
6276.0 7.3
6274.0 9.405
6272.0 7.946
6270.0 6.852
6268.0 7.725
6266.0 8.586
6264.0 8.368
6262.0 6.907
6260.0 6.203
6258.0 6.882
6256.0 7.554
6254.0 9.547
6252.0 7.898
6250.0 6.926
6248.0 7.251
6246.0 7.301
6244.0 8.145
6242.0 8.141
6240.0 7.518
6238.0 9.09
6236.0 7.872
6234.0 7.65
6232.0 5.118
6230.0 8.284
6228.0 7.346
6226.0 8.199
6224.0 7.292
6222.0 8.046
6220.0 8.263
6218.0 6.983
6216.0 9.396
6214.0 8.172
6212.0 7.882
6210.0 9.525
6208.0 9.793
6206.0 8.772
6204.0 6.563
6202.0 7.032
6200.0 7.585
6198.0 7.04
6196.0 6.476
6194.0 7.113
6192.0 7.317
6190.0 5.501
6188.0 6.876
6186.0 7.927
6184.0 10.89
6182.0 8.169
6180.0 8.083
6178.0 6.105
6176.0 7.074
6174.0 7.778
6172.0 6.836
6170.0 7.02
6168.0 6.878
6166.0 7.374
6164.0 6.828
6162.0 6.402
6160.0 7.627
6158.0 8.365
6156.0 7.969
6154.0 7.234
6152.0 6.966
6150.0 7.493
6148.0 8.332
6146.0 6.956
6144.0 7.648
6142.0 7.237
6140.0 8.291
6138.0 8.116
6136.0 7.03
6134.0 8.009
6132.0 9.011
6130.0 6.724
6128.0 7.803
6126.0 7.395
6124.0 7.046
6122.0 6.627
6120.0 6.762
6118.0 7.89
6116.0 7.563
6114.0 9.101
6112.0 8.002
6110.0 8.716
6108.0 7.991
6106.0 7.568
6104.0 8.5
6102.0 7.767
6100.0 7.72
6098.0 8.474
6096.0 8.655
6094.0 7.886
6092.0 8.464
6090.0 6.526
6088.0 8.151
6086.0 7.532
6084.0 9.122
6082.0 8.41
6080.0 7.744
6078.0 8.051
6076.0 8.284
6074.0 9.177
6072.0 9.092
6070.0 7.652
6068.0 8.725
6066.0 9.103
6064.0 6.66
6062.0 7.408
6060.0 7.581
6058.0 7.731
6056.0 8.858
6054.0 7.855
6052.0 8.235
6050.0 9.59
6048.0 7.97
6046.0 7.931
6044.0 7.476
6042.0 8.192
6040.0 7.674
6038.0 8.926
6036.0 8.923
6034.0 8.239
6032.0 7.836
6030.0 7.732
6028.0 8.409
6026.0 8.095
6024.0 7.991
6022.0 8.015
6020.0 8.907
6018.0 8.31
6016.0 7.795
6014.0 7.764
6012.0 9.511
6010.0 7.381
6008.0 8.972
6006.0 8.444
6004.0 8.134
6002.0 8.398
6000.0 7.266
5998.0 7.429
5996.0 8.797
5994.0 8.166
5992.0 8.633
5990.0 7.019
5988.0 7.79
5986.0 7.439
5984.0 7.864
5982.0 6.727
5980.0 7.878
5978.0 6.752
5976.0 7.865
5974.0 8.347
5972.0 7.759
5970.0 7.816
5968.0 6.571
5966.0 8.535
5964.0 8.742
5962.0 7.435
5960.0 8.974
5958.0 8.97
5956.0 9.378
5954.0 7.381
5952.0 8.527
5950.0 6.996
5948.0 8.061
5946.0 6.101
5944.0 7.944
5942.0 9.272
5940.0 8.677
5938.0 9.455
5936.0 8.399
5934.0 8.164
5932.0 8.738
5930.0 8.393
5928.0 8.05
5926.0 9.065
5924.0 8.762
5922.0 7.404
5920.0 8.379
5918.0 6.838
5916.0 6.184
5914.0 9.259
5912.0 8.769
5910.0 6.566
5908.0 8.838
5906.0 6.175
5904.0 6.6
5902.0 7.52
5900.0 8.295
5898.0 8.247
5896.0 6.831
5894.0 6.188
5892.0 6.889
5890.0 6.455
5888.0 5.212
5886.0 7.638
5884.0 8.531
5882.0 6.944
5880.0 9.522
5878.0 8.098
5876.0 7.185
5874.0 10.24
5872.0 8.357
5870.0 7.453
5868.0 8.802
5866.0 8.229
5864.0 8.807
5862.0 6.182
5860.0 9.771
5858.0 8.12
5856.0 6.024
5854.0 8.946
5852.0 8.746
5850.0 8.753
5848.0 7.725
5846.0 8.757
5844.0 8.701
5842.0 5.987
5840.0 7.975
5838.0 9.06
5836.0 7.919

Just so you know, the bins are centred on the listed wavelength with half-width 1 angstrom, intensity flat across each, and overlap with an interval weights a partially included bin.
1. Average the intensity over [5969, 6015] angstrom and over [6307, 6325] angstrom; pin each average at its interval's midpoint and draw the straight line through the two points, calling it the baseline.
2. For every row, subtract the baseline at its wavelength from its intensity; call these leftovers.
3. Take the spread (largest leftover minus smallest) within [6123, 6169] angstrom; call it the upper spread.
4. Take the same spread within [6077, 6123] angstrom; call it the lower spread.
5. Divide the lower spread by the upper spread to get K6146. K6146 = 1.00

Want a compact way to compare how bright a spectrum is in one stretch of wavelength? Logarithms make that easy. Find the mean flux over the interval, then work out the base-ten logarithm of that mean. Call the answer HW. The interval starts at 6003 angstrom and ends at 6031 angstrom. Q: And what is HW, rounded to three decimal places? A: 0.916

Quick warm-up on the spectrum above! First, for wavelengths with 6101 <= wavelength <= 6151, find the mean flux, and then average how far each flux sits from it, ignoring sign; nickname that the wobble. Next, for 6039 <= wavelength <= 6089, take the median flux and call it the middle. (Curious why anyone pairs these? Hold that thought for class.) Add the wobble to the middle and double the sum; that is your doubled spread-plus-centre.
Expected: 17.2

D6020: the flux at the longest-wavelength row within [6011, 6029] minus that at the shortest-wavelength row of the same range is -1.1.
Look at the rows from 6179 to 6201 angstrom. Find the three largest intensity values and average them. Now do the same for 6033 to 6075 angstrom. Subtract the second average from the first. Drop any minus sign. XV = 0.24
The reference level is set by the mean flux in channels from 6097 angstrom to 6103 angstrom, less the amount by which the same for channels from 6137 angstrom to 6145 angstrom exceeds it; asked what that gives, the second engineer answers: 8.2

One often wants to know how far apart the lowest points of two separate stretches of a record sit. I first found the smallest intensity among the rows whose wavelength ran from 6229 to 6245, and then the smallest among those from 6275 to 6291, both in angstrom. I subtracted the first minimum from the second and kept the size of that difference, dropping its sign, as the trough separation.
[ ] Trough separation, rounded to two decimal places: 0.13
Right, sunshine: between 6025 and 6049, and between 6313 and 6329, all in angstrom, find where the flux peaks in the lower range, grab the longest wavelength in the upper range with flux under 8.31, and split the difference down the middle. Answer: 6183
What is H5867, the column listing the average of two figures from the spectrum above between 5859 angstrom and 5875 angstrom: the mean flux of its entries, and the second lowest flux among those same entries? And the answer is 8.0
